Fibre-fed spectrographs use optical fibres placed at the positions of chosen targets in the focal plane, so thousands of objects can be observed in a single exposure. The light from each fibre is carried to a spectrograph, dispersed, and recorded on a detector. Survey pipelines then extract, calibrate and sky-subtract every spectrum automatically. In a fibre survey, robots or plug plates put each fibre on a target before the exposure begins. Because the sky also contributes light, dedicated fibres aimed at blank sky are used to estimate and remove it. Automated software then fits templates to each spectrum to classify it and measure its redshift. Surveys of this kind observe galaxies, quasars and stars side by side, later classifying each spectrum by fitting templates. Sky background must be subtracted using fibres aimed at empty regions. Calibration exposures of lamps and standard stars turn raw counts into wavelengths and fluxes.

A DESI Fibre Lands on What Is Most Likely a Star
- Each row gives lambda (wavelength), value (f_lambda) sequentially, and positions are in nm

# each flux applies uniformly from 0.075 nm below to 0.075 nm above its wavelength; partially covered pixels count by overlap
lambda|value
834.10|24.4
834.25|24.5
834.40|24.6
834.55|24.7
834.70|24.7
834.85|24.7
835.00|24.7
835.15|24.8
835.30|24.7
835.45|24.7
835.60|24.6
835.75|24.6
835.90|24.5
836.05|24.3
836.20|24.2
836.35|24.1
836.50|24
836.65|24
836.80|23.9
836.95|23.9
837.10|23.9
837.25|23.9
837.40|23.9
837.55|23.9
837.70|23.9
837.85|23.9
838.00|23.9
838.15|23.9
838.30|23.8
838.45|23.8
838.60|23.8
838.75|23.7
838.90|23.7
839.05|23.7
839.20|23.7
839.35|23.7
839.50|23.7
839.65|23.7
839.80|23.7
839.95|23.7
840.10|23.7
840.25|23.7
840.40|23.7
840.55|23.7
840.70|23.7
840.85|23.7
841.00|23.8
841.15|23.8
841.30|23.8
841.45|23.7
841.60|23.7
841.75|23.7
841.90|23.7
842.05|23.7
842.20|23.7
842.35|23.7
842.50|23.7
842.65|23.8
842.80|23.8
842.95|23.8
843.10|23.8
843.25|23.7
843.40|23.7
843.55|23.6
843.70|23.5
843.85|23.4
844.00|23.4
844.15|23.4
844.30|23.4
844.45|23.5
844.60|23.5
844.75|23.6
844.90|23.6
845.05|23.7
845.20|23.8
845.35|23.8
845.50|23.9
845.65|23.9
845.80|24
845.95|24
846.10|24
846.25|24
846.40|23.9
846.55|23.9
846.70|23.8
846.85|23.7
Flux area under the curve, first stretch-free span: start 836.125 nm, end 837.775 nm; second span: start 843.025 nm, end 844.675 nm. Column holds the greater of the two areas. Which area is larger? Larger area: 39.5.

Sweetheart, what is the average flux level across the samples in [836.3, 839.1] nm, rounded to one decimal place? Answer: 23.9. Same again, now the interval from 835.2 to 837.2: 24.3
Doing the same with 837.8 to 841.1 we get 23.7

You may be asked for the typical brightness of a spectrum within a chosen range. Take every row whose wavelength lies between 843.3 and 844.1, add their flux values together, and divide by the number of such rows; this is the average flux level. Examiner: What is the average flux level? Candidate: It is 23.5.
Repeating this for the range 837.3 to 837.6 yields 23.9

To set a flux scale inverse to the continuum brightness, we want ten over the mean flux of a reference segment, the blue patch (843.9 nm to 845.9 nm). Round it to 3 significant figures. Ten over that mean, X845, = 0.423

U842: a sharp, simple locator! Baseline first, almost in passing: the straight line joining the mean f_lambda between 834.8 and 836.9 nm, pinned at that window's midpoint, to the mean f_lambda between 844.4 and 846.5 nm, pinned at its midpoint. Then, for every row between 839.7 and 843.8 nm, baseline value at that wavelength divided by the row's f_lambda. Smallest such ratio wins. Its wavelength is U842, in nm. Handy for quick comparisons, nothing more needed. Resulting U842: 843.10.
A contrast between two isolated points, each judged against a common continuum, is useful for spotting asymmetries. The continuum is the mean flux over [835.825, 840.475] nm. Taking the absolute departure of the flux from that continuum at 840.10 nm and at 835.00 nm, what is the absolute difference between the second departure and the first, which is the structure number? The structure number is 0.66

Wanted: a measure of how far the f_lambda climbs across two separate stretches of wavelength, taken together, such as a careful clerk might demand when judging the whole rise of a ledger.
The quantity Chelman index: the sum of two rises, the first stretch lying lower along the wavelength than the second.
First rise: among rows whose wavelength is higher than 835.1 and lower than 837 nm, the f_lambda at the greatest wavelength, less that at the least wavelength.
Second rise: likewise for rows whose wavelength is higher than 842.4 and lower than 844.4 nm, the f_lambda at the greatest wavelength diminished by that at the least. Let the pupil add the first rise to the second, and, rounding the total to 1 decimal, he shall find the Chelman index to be -1.2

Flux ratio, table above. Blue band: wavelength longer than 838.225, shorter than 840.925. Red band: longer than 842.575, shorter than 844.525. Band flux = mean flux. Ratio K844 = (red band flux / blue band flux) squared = 0.99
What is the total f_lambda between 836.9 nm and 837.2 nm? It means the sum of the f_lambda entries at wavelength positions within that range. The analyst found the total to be 47.8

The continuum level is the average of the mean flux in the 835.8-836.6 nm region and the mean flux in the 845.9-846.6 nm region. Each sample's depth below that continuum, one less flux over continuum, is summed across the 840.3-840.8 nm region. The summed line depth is 0.049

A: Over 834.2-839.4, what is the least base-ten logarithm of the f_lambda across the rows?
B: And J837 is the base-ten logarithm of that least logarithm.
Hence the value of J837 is 0.138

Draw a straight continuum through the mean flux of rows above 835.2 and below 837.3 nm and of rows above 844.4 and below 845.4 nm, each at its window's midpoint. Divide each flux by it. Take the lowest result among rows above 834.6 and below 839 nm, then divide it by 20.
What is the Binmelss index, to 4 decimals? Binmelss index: 0.0492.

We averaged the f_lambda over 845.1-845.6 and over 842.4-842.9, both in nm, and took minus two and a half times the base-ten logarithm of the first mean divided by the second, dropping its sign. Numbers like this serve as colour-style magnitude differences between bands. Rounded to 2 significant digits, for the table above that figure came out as 0.0030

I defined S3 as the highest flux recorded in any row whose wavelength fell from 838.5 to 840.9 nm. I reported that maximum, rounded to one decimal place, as 23.8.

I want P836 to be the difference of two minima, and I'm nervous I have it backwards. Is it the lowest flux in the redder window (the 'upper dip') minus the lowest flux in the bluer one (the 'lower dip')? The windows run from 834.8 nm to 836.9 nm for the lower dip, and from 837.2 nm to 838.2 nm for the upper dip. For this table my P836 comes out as 0.0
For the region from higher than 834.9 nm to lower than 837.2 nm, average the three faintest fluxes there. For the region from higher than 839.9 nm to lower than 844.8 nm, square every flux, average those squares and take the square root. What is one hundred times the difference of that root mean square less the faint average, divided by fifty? -0.5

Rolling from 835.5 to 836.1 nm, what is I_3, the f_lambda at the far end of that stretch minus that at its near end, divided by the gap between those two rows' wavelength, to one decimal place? -0.7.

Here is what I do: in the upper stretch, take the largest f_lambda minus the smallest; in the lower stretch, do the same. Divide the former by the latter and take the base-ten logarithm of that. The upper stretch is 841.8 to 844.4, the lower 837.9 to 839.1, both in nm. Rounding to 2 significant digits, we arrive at 0.30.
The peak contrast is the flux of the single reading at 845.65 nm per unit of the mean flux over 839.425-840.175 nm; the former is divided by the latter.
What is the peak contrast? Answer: 1.01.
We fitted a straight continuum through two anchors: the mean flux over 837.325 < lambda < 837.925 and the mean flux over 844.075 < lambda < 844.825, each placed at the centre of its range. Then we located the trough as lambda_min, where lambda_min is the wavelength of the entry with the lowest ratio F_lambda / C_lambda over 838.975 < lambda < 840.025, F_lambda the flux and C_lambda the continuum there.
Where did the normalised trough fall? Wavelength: 839.05 nm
